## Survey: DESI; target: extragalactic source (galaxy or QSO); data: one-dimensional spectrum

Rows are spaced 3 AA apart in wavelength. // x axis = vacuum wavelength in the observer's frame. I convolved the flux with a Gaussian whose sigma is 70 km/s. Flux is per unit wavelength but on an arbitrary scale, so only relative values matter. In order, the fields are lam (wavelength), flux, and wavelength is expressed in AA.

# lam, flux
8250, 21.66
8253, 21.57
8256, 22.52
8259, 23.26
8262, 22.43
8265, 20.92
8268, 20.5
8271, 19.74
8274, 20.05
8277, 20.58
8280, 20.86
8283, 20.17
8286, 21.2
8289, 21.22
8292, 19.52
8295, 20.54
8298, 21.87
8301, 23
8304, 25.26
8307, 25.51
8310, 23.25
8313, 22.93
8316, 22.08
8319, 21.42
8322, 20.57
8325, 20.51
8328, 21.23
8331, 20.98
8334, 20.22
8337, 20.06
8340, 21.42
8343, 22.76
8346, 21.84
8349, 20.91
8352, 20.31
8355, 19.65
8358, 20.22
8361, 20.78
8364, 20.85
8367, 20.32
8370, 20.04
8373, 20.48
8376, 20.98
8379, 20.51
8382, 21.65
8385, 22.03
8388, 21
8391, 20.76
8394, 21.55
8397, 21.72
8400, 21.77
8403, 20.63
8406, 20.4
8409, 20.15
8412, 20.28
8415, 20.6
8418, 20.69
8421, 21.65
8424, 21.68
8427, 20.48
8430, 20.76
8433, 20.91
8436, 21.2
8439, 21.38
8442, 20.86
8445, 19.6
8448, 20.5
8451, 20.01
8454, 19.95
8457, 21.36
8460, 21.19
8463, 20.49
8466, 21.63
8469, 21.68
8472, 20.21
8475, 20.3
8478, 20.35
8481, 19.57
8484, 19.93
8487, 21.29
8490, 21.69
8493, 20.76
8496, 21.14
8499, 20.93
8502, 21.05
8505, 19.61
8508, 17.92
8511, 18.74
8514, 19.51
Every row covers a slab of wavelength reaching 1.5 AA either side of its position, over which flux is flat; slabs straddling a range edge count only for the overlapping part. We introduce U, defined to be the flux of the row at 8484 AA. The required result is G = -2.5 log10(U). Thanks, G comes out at -3.25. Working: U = 19.93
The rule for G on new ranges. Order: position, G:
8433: -3.30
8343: -3.39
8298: -3.35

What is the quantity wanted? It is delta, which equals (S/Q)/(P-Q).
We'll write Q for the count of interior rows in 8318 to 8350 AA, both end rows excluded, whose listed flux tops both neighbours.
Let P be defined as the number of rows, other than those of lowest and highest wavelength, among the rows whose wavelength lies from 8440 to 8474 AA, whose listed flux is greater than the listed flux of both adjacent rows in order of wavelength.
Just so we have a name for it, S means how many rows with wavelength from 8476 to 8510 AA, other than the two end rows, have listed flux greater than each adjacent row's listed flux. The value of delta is 1.5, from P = 3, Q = 2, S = 3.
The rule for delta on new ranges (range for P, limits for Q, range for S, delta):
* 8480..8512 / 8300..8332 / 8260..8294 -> 1.0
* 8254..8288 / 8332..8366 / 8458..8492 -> 2.0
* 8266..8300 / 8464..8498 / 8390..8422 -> -0.3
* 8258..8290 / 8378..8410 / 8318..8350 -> -1.0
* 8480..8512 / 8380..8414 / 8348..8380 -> 1.0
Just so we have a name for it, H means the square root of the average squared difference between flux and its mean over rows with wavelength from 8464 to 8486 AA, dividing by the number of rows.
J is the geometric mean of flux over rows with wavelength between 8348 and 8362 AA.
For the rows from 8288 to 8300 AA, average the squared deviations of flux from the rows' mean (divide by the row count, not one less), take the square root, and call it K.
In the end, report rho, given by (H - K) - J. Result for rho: -20.5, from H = 0.76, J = 20.4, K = 0.87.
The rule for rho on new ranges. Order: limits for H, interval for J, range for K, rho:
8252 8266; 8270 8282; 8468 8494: -20.2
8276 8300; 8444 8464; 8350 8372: -20.1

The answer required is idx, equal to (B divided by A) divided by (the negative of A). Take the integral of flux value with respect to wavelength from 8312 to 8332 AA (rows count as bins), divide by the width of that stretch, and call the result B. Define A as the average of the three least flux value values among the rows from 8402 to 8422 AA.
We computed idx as -0.0520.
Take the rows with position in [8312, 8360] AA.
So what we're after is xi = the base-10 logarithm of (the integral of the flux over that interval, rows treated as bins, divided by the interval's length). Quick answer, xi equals 1.323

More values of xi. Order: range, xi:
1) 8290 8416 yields 1.327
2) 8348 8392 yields 1.316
